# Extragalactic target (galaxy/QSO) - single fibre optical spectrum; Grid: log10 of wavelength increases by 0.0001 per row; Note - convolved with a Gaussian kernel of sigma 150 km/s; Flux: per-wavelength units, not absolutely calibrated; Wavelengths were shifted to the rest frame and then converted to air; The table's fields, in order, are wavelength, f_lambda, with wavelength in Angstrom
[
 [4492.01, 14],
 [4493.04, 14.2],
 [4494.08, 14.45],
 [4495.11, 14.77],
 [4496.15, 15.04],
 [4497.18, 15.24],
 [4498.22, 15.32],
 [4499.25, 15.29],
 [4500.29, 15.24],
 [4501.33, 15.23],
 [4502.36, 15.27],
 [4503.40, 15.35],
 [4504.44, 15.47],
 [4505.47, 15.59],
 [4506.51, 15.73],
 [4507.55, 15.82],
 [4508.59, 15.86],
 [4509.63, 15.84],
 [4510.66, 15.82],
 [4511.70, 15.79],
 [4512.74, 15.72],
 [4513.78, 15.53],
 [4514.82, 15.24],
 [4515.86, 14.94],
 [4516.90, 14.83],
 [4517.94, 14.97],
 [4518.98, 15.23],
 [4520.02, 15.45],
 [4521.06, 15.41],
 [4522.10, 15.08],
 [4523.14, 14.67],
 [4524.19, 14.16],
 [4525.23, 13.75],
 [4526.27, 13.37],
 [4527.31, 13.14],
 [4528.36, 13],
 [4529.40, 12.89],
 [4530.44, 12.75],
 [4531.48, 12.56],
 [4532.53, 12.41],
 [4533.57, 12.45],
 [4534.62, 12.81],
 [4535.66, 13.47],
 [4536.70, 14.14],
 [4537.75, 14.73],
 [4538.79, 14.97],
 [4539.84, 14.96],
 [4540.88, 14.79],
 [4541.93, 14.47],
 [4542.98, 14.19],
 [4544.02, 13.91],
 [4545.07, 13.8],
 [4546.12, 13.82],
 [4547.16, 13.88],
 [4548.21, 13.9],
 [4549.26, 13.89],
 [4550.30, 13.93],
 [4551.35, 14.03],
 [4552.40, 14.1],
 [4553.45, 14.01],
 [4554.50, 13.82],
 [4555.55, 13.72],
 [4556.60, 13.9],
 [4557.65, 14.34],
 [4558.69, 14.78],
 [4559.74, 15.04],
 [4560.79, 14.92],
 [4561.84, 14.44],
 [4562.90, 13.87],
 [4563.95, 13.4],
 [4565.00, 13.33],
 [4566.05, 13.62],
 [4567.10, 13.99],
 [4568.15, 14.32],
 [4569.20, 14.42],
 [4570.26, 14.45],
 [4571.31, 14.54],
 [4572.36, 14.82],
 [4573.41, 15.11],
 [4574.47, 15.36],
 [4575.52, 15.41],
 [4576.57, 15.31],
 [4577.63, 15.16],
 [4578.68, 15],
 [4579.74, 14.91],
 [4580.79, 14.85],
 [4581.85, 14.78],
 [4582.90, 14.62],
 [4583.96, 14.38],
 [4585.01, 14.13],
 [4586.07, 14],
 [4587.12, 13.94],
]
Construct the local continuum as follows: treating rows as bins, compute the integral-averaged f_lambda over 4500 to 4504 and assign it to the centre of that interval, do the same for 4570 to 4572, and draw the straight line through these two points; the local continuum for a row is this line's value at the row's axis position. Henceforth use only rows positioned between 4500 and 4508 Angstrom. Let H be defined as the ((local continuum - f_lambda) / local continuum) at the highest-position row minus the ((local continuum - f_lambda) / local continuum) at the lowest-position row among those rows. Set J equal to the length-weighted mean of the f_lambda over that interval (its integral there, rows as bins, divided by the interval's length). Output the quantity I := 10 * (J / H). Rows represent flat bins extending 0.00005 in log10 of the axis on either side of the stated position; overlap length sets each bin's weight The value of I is -3599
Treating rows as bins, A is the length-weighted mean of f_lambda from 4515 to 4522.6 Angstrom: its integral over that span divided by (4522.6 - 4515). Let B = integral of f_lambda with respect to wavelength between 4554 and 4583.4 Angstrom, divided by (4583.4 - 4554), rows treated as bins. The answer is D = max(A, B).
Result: 15.14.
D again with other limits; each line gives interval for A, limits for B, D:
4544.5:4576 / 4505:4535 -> 14.51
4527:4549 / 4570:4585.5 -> 14.87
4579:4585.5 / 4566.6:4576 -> 14.71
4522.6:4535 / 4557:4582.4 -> 14.59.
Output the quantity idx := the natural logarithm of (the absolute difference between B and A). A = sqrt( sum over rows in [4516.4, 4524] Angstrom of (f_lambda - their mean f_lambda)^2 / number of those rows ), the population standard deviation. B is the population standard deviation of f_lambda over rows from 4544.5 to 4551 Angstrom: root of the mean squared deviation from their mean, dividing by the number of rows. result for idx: -1.49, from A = 0.27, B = 0.05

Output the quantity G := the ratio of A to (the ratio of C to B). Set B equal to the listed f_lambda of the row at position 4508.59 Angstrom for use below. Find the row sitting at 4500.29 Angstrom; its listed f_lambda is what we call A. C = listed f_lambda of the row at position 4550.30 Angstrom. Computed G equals 17.4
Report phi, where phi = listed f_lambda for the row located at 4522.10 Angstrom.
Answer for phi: 15.08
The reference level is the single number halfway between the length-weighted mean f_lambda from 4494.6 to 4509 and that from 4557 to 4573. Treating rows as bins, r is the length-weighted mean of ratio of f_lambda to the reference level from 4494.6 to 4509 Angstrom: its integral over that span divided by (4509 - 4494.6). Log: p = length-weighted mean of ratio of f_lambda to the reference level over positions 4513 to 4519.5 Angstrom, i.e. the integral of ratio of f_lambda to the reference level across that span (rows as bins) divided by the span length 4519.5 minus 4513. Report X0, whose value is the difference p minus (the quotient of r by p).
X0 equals 0.01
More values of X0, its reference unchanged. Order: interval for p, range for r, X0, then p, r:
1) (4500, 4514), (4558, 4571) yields 0.14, 1.05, 0.959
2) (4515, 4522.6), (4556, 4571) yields 0.08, 1.02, 0.958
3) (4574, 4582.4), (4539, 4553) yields 0.08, 1.02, 0.954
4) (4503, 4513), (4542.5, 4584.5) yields 0.15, 1.06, 0.968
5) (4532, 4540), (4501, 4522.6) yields -0.21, 0.92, 1.041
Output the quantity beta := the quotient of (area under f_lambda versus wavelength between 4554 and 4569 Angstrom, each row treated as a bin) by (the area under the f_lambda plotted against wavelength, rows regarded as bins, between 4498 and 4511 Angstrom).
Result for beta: 1.0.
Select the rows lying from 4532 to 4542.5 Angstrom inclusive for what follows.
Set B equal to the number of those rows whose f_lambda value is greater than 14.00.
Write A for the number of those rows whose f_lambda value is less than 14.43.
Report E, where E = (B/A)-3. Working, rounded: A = 5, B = 6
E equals -1.8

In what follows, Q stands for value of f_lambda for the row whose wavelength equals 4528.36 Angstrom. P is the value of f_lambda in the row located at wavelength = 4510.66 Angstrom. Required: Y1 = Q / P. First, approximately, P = 15.82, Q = 13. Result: 0.82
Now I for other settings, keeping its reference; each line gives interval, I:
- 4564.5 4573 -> -1327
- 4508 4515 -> 4293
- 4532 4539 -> -770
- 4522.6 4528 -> 1389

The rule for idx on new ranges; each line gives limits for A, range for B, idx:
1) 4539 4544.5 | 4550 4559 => -2.50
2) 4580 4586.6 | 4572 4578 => -2.12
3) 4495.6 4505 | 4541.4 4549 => -2.13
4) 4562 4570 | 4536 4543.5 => -2.59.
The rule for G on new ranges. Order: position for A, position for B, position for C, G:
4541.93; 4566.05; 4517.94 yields 13.2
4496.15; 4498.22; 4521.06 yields 15.0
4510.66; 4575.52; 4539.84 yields 16.3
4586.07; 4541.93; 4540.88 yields 13.7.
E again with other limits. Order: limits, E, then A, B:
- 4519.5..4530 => -2.2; 6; 5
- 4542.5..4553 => -2.7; 10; 3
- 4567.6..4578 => 2.0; 2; 10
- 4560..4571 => -2.3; 7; 5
